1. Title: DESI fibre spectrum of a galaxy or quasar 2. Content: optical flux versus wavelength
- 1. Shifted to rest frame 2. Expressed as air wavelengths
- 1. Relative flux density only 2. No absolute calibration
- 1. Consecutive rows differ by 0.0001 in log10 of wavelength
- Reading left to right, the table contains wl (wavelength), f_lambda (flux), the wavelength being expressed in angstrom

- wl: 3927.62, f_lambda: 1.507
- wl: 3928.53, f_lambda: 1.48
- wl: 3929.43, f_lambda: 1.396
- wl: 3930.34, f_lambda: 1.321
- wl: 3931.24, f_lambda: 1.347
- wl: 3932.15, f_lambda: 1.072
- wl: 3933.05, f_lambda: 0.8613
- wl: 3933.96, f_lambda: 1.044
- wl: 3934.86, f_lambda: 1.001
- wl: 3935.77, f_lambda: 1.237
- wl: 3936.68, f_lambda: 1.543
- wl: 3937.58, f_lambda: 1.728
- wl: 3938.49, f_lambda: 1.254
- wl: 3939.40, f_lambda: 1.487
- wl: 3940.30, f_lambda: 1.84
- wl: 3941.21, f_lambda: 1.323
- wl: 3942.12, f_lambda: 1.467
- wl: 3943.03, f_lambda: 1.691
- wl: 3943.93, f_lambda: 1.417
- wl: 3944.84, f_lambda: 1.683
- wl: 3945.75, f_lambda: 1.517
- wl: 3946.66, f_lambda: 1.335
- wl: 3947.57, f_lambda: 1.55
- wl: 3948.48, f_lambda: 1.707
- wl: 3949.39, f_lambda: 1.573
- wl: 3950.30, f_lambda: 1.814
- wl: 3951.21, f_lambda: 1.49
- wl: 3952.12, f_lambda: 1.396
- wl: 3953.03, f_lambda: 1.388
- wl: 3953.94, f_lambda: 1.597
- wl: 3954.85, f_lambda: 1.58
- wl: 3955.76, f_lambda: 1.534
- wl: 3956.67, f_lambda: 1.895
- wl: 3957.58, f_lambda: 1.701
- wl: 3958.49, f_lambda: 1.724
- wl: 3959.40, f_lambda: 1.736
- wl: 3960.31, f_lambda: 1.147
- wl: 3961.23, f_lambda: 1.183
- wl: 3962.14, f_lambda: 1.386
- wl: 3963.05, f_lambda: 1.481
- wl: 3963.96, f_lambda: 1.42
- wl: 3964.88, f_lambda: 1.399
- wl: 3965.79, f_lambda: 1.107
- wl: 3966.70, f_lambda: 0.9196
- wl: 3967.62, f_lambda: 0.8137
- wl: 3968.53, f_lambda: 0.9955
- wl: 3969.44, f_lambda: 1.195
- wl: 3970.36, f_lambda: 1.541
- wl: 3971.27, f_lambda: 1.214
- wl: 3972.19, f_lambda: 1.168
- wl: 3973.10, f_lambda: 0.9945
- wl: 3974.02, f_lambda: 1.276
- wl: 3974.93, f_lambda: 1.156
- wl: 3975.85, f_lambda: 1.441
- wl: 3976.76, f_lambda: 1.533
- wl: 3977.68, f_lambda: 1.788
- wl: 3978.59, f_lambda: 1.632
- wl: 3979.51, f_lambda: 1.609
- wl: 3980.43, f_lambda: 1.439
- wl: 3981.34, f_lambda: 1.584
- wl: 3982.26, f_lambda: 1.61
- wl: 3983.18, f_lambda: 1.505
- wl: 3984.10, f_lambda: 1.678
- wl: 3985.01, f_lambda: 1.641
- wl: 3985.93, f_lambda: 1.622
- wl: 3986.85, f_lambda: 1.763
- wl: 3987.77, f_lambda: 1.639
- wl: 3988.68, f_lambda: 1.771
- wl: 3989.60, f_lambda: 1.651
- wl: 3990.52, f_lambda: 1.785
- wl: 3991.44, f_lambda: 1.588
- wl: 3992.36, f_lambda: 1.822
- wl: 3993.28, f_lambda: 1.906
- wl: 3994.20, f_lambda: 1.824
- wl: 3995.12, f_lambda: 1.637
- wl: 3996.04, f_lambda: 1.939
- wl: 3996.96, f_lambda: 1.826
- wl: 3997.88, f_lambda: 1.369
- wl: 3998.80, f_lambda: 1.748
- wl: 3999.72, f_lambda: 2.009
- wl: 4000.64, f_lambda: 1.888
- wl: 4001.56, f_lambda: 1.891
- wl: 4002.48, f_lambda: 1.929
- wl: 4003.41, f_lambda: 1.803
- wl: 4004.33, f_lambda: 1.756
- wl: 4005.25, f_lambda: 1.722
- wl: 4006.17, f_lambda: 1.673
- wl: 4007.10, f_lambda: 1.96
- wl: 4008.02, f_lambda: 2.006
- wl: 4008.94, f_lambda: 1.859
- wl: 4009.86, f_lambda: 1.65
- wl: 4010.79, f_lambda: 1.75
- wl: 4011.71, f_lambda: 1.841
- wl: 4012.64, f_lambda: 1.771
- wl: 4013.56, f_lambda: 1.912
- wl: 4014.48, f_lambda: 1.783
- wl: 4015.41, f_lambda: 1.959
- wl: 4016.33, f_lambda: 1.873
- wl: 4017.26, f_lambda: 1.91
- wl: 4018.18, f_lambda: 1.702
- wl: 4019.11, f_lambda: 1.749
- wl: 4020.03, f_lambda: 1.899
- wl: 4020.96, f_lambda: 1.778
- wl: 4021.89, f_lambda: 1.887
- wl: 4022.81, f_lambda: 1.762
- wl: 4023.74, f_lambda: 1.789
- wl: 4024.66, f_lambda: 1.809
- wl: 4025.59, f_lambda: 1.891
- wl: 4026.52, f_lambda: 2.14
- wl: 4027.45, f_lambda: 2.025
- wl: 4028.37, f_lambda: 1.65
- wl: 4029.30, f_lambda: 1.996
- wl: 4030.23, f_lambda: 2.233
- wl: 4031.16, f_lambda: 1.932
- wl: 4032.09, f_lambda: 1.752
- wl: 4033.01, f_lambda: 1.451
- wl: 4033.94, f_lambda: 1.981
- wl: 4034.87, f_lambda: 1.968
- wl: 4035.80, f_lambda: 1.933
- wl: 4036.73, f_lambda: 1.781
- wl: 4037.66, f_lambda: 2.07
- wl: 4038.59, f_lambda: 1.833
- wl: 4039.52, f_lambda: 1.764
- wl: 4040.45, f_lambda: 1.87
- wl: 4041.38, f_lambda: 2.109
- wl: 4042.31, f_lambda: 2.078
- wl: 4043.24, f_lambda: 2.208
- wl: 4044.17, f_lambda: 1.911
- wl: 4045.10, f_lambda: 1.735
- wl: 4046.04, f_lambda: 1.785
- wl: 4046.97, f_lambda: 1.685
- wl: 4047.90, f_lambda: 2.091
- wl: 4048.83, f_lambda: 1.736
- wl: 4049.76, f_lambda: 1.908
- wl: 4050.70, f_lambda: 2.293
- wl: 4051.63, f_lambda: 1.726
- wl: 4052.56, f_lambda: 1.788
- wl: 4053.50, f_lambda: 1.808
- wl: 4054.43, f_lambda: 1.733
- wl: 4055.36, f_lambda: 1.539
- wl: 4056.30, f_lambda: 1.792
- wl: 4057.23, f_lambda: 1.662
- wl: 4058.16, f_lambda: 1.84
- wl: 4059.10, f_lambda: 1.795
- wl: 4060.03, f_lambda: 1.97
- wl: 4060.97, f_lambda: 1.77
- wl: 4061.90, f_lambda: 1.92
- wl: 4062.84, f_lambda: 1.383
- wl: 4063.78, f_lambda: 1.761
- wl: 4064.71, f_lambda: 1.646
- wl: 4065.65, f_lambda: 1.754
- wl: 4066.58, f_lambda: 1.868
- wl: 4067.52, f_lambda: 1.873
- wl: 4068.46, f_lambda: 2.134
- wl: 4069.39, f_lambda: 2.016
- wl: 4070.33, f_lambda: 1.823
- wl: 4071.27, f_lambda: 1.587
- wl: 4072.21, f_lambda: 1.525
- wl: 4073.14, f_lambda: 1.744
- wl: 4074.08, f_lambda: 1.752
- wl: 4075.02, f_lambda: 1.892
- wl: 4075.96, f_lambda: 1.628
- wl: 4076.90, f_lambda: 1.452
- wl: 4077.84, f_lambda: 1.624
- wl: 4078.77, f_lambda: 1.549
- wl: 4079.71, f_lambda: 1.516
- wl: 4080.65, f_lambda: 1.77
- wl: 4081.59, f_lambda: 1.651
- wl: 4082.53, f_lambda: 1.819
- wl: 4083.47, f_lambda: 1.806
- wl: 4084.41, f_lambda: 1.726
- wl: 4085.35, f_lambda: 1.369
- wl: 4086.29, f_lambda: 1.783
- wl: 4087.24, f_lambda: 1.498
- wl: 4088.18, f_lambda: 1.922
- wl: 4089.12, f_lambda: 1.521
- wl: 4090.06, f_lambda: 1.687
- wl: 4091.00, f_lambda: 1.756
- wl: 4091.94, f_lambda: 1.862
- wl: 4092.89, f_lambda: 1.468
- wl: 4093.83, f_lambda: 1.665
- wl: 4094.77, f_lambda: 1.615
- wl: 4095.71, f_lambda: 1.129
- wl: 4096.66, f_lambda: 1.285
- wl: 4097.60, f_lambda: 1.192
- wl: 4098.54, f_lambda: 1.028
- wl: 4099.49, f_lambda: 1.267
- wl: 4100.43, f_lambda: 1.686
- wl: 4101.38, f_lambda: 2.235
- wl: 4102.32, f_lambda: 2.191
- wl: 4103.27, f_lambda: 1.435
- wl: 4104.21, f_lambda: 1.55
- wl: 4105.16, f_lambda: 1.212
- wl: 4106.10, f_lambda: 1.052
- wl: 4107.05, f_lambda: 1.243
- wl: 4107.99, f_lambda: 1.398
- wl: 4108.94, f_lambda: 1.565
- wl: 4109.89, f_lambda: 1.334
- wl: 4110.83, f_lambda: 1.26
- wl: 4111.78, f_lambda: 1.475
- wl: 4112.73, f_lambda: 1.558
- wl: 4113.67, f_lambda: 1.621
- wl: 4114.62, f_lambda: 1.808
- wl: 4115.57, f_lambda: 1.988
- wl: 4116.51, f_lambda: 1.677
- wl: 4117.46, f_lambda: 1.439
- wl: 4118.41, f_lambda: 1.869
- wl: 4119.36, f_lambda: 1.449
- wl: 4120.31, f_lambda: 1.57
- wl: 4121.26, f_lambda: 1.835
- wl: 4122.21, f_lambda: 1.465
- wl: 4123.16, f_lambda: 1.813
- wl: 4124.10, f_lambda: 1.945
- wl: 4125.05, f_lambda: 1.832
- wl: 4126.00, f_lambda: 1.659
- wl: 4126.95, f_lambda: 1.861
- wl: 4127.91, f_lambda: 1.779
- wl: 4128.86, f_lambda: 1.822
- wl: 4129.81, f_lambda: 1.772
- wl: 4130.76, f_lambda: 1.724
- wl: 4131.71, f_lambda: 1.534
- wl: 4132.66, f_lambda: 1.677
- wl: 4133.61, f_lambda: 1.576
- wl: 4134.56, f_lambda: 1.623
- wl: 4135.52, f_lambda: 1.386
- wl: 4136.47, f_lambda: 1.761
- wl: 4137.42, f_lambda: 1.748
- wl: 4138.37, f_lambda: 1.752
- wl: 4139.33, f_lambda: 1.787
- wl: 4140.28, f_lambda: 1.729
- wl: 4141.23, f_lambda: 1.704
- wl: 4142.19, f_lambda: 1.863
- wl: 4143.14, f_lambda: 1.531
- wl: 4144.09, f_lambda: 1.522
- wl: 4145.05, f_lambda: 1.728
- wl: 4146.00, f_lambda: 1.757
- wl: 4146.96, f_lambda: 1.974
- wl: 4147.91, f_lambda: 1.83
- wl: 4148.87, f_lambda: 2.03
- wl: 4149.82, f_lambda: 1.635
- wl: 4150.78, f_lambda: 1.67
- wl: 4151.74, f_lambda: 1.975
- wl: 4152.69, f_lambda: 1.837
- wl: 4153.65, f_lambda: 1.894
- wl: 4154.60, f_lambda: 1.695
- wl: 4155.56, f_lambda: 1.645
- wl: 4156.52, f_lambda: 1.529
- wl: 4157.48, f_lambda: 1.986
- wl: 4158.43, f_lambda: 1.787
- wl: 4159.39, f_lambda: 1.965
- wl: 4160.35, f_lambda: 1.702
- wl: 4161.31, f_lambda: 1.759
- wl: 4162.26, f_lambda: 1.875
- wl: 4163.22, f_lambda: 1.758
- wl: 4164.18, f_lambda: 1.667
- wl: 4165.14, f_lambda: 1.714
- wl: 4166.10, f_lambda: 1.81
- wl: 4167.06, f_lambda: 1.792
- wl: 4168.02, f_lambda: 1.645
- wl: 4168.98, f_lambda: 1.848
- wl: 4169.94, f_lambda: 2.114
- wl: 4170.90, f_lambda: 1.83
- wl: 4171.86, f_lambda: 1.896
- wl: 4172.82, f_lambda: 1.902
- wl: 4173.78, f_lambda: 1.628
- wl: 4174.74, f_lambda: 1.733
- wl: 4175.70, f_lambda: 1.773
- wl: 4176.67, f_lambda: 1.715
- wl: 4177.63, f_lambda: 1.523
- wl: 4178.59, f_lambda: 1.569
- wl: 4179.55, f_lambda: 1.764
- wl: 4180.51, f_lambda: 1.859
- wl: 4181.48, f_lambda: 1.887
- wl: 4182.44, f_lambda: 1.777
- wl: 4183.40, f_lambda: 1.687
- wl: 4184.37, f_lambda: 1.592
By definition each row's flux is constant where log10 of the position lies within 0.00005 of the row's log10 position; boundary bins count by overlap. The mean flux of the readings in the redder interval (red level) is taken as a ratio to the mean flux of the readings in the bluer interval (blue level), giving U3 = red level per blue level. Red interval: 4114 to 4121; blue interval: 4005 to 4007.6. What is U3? 0.94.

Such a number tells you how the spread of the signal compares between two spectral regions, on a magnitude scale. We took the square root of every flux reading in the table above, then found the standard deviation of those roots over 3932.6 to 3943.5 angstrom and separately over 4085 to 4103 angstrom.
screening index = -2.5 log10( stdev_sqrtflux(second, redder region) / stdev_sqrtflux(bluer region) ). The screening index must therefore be 0.0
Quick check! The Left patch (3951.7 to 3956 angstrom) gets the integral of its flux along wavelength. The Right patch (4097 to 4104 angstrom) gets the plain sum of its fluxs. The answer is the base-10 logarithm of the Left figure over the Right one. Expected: -0.2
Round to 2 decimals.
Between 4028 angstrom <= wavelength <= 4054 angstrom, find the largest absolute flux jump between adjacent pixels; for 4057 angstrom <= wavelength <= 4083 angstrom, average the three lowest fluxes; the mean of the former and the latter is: 1.01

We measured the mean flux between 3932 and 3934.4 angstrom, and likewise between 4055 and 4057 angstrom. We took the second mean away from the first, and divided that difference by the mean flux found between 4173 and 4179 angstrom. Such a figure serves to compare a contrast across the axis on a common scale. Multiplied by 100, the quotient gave -41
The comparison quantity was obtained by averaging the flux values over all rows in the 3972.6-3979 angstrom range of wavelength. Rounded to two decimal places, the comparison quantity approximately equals 1.40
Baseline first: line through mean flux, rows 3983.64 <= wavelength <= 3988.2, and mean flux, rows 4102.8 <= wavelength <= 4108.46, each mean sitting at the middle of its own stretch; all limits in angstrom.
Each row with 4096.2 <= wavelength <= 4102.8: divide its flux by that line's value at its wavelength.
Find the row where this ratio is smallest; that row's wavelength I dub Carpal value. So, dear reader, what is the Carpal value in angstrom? 4098.54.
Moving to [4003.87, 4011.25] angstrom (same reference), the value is 4009.86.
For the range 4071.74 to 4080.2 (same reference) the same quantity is 4076.90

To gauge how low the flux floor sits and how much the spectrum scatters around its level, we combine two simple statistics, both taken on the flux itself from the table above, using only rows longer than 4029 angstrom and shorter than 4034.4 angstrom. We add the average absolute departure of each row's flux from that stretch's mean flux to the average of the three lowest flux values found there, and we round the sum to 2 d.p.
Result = 1.90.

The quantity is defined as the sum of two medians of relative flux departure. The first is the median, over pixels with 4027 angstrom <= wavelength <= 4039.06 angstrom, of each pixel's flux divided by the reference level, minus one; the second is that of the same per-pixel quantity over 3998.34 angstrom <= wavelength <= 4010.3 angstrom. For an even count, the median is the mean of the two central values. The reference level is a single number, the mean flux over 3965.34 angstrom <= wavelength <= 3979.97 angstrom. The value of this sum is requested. 0.98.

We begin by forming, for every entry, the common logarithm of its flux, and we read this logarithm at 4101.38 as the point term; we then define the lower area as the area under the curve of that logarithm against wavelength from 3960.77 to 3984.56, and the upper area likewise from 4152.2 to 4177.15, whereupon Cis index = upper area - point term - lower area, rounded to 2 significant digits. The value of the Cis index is 3.0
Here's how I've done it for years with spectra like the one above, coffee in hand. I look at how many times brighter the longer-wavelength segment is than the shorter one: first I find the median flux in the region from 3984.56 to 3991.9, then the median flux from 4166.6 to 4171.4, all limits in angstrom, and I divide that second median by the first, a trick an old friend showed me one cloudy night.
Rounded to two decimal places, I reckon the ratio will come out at 1.11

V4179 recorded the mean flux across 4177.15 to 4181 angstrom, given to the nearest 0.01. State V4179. 1.68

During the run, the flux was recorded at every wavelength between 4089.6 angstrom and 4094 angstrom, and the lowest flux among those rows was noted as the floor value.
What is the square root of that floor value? 1.21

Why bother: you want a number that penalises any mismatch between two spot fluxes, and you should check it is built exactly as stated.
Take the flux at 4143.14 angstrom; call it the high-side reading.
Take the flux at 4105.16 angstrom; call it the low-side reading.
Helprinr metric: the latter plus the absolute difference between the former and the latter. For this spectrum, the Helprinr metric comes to 1.53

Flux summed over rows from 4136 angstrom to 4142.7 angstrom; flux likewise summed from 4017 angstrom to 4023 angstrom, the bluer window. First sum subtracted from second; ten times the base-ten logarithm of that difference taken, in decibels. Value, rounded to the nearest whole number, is -5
